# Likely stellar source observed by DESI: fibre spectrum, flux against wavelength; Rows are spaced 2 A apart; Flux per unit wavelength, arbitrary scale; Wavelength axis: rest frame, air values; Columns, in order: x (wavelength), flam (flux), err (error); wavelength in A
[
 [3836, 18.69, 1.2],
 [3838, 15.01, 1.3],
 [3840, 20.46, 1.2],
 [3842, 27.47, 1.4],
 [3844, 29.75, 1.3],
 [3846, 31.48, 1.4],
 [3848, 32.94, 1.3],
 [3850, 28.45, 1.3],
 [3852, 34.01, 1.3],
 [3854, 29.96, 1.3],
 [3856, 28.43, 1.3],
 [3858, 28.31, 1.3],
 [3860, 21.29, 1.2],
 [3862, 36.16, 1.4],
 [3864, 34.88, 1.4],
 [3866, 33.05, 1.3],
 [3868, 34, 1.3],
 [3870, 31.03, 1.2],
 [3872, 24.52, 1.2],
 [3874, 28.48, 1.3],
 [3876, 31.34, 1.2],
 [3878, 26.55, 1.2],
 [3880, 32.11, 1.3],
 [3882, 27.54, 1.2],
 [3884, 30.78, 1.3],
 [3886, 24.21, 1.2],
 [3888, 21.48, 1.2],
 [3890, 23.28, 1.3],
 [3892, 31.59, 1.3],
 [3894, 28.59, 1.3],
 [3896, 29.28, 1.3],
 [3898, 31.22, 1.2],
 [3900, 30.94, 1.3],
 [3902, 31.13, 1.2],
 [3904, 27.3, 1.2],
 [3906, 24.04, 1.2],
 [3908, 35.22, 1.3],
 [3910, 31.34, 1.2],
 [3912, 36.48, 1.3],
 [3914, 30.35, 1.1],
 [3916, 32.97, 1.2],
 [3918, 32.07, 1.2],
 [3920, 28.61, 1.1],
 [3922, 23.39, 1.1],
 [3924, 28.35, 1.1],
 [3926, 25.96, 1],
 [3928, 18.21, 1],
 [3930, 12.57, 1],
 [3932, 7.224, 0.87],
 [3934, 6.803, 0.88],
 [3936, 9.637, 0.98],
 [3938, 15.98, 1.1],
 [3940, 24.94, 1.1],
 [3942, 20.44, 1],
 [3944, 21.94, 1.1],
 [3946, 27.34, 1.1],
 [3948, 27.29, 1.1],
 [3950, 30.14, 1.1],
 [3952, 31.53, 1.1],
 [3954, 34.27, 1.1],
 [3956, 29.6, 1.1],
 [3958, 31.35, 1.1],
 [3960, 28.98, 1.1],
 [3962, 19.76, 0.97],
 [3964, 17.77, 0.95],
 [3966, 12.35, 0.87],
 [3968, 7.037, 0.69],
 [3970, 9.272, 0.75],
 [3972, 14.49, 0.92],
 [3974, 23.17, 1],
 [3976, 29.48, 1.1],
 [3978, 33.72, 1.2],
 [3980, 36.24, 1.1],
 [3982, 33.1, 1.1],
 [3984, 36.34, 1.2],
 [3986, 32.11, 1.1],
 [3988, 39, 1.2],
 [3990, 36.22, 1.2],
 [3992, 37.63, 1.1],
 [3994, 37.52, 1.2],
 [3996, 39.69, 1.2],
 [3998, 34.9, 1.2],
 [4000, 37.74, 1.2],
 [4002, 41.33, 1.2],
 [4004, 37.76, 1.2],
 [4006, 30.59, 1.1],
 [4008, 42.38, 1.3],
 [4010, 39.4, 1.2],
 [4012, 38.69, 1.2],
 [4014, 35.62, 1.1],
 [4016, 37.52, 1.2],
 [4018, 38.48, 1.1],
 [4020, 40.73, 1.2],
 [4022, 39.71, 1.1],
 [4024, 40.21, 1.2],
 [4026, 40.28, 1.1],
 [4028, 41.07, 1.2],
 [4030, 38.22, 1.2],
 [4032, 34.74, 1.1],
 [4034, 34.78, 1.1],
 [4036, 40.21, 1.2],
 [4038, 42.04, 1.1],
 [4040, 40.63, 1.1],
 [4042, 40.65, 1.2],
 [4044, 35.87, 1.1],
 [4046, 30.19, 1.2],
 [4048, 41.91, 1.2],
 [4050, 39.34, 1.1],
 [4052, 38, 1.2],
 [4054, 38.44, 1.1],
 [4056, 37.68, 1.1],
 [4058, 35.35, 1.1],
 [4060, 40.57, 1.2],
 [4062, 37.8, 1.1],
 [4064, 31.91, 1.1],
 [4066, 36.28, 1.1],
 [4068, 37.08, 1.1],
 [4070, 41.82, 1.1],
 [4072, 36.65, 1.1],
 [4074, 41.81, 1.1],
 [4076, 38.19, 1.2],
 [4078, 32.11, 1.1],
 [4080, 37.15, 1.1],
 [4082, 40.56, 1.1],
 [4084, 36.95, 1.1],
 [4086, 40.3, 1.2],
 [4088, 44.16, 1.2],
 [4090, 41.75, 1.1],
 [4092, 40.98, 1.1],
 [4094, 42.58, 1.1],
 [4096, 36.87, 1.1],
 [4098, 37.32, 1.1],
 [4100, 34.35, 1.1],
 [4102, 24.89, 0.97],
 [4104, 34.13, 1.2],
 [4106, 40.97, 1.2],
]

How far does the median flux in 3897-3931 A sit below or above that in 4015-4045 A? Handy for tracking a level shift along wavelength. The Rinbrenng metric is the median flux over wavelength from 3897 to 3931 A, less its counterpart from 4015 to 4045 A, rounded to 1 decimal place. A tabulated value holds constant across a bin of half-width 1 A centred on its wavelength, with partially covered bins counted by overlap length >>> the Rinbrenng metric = -9.9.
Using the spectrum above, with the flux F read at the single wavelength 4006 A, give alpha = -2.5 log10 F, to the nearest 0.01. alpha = -3.71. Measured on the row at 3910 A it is -3.74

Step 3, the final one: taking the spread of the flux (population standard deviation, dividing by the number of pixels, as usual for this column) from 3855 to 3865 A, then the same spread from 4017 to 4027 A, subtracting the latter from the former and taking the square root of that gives 2.1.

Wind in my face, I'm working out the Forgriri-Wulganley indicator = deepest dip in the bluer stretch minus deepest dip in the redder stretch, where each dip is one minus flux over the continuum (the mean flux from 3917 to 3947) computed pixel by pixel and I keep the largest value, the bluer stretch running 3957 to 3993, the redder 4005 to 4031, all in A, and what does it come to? 1.16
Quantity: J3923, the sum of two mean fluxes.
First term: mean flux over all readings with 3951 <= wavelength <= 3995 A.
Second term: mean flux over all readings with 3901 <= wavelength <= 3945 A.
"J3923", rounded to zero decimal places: 52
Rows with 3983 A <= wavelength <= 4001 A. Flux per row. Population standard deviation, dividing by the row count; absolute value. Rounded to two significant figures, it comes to 2.1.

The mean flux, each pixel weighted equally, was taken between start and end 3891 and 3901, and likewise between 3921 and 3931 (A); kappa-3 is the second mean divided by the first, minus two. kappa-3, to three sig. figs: -1.28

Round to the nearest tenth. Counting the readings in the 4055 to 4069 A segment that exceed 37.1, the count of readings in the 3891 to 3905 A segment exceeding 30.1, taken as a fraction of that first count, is 1.3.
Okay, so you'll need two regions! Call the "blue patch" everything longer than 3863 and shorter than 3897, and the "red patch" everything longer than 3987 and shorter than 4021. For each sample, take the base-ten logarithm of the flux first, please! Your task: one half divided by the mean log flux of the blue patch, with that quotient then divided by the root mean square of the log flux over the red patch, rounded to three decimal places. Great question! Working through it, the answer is 0.217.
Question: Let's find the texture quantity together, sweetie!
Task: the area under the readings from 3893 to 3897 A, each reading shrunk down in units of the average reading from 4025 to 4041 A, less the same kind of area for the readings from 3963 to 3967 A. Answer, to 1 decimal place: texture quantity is 1.4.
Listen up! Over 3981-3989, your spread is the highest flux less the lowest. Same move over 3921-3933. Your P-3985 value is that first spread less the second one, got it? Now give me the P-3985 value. -14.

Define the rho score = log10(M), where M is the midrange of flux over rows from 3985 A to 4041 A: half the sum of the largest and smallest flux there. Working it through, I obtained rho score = 1.56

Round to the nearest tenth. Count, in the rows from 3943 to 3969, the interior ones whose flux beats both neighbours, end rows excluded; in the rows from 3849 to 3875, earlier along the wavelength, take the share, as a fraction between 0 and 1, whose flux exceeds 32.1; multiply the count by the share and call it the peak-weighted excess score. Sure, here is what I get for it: 1.2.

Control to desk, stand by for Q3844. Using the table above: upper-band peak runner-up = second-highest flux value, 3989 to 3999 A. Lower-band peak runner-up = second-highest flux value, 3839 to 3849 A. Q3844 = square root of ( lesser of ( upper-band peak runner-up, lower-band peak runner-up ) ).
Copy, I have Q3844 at 5.6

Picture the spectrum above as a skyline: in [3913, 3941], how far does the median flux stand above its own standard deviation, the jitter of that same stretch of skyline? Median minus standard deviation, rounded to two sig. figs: 15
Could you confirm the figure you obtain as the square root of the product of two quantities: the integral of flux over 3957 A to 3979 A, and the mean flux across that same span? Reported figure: 97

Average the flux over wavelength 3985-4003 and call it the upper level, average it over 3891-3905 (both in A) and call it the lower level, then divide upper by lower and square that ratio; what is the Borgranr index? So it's 1.5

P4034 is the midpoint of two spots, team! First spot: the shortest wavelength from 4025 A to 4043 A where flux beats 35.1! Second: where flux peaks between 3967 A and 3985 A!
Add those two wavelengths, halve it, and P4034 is 4005 A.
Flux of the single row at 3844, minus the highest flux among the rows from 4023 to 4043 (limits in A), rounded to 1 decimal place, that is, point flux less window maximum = -12.3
